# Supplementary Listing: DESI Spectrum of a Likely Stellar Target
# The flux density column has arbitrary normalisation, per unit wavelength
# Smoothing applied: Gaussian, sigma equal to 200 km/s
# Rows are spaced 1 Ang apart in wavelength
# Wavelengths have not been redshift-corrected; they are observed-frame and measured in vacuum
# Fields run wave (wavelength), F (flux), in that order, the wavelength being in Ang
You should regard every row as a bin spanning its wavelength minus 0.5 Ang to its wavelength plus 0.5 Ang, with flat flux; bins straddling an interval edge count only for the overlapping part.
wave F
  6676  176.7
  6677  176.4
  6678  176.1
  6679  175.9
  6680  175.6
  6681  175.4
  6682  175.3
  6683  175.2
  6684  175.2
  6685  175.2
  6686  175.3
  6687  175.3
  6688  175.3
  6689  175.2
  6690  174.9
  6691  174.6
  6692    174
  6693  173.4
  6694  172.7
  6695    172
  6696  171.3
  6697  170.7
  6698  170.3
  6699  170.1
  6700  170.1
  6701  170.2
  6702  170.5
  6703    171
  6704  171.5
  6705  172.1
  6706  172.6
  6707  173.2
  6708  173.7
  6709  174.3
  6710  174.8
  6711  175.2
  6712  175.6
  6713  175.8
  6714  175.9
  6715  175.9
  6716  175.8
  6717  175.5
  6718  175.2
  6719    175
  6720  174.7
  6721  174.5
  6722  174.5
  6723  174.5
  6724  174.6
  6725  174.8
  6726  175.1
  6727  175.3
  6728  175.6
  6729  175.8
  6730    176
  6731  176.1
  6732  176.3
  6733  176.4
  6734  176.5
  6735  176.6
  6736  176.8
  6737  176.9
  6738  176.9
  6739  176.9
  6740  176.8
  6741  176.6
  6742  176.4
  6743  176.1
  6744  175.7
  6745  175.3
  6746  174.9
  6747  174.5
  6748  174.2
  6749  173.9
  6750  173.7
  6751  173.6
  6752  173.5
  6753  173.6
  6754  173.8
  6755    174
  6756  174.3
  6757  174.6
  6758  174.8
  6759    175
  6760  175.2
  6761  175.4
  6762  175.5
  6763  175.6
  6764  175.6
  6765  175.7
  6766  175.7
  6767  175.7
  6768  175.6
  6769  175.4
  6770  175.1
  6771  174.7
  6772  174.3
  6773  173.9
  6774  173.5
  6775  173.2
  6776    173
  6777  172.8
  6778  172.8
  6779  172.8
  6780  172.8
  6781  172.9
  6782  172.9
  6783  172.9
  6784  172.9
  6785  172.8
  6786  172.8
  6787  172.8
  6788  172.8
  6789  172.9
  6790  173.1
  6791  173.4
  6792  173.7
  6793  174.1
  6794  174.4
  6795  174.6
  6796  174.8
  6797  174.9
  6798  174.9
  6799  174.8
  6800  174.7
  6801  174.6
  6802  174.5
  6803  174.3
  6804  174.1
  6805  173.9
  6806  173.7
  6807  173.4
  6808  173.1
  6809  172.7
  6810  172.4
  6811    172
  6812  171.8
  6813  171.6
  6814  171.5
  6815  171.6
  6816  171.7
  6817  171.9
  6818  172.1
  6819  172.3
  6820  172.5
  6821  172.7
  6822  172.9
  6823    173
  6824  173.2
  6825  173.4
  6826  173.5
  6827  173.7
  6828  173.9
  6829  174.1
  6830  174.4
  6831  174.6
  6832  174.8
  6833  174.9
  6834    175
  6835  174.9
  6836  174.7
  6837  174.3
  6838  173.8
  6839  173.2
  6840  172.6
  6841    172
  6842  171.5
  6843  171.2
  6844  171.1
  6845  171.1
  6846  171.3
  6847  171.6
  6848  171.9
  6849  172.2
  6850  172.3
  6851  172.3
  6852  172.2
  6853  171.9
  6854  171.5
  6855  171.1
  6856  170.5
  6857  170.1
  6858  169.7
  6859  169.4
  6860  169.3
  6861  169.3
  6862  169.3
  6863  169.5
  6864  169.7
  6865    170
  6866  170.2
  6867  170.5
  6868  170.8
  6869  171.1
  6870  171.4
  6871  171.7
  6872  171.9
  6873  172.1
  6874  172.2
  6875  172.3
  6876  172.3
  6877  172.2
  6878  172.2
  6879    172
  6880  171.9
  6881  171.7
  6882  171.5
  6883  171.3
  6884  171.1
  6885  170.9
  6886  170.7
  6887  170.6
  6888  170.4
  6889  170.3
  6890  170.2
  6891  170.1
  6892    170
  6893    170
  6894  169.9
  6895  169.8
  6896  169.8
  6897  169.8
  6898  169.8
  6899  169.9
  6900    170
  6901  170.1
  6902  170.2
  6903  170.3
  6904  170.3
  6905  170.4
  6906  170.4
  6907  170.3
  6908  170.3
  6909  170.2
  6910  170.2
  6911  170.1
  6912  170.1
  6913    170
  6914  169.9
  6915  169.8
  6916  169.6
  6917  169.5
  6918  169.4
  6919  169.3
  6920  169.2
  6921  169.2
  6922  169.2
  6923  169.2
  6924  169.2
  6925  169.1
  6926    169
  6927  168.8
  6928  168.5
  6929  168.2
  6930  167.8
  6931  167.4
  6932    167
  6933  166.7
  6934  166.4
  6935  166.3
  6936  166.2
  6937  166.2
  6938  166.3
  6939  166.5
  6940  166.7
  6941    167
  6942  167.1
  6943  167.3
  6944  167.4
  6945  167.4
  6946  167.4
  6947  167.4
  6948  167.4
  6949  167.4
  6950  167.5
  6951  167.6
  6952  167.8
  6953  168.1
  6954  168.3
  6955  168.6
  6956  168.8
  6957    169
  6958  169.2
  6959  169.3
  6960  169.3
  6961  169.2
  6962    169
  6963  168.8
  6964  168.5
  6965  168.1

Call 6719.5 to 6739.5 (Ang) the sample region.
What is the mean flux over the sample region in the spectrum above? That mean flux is 176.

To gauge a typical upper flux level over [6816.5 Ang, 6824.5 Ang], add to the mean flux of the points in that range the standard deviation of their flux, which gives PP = 173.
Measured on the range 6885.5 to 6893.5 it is 171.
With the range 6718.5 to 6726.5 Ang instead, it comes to 175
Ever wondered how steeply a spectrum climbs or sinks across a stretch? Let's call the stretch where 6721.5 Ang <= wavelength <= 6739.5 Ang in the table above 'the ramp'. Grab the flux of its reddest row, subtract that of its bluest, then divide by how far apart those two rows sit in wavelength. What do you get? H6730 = 0.14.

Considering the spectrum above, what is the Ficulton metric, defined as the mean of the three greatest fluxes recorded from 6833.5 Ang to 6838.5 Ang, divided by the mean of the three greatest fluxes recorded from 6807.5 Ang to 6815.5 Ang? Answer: 1.01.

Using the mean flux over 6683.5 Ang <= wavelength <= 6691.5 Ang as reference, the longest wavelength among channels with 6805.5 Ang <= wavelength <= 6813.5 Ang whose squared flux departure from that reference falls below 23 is 6813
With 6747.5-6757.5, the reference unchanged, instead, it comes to 6757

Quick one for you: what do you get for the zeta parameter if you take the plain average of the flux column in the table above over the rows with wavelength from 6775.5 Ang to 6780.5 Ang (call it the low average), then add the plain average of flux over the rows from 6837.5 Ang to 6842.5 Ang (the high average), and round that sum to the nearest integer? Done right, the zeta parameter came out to 345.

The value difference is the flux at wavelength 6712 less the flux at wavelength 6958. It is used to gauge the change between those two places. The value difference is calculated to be 6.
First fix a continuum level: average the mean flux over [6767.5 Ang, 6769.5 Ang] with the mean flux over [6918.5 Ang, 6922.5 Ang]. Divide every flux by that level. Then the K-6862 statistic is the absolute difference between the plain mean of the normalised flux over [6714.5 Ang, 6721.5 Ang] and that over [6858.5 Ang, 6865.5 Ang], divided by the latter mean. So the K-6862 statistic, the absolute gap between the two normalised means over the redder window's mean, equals 0.034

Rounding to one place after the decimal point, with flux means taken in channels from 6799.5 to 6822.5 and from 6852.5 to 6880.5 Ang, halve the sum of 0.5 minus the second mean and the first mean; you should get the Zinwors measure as 1.2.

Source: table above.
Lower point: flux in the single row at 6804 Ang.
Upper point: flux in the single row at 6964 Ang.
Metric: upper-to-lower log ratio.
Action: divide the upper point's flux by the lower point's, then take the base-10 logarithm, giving -0.0142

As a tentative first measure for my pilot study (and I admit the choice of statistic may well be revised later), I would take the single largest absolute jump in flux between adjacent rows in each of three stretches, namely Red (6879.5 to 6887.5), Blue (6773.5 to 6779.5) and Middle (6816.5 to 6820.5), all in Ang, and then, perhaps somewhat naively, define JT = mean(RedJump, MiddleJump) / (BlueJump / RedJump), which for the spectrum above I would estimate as 0.13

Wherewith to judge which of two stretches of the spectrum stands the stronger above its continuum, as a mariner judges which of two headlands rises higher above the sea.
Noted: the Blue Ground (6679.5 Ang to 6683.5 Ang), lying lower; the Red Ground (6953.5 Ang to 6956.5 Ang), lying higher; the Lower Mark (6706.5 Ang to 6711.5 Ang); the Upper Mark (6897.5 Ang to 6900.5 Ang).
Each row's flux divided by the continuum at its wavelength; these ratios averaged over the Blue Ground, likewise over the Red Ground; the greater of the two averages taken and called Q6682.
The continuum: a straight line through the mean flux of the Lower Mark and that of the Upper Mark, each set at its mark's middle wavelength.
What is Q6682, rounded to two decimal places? 1.00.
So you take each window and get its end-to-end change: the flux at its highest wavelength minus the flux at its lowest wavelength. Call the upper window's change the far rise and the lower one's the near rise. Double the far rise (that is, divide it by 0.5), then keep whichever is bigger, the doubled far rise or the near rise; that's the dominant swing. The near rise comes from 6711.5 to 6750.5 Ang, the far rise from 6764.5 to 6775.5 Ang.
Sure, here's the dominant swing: -1.9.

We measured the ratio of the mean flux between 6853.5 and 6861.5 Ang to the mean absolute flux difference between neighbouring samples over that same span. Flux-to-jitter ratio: 541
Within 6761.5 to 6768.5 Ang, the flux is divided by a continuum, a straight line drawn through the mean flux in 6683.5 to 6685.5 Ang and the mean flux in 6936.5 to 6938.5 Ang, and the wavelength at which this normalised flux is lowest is 6762 Ang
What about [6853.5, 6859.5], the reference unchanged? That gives 6859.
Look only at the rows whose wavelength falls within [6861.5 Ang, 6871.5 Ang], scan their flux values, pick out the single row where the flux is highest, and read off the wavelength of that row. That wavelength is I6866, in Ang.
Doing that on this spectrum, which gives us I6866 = 6871 Ang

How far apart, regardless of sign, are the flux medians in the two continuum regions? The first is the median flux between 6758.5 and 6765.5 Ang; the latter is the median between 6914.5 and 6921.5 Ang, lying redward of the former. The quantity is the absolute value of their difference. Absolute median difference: 6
